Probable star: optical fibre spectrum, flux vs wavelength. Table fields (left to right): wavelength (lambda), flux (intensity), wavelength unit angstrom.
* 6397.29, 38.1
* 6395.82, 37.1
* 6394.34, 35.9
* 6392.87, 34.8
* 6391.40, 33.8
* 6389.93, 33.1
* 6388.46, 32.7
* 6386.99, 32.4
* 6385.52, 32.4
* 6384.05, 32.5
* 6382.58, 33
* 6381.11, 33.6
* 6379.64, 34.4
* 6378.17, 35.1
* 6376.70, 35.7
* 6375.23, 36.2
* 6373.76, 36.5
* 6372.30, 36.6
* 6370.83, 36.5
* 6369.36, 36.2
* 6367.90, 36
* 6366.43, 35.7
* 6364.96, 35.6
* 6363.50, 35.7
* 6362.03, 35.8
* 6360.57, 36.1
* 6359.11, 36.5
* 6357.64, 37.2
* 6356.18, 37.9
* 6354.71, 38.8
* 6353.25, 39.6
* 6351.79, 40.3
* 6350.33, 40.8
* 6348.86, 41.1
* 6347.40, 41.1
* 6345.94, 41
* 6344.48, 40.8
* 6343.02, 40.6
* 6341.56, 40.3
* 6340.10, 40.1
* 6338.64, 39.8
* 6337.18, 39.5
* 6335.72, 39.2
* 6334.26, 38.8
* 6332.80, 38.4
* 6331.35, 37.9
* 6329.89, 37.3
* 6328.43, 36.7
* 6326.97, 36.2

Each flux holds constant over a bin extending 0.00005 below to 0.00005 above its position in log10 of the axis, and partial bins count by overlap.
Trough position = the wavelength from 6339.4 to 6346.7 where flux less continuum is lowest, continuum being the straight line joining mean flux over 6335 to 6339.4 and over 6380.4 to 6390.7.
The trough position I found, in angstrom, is 6340.10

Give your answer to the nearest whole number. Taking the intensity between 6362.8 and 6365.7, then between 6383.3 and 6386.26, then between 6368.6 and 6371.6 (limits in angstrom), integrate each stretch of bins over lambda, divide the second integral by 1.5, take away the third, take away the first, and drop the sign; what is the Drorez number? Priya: 148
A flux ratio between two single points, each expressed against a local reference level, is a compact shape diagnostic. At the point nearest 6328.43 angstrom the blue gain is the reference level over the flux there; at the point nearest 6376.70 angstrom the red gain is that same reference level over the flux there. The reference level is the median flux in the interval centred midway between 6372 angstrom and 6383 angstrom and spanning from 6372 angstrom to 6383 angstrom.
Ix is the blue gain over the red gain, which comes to 0.97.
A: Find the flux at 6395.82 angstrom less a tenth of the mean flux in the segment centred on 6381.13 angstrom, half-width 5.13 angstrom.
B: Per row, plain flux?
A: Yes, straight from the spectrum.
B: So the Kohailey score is 33.7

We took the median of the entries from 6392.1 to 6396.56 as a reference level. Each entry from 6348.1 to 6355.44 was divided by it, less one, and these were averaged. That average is 0.12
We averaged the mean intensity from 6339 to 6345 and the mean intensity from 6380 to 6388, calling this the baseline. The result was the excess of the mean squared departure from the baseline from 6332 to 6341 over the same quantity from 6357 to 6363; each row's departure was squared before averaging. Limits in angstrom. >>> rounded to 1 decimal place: 7.2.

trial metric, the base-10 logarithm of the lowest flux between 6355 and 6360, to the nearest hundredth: 1.56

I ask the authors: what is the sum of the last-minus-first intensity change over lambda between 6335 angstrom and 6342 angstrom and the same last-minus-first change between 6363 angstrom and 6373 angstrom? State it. 2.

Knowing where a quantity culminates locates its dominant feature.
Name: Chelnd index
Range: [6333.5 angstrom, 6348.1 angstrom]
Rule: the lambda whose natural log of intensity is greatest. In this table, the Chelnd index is 6347.40 angstrom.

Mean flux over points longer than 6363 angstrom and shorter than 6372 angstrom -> 36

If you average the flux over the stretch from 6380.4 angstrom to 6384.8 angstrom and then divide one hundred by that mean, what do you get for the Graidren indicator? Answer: 3.03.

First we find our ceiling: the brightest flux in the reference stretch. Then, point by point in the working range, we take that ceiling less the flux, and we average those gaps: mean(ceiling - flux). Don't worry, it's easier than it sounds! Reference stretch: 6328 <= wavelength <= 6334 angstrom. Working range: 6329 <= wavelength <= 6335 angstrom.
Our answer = 0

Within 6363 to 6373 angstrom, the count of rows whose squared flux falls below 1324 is 5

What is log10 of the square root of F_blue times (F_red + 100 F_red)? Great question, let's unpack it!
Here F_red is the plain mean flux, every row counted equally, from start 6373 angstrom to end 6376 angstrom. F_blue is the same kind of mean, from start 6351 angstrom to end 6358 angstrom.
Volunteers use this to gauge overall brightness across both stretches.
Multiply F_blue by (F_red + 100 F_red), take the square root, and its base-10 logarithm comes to 2.58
